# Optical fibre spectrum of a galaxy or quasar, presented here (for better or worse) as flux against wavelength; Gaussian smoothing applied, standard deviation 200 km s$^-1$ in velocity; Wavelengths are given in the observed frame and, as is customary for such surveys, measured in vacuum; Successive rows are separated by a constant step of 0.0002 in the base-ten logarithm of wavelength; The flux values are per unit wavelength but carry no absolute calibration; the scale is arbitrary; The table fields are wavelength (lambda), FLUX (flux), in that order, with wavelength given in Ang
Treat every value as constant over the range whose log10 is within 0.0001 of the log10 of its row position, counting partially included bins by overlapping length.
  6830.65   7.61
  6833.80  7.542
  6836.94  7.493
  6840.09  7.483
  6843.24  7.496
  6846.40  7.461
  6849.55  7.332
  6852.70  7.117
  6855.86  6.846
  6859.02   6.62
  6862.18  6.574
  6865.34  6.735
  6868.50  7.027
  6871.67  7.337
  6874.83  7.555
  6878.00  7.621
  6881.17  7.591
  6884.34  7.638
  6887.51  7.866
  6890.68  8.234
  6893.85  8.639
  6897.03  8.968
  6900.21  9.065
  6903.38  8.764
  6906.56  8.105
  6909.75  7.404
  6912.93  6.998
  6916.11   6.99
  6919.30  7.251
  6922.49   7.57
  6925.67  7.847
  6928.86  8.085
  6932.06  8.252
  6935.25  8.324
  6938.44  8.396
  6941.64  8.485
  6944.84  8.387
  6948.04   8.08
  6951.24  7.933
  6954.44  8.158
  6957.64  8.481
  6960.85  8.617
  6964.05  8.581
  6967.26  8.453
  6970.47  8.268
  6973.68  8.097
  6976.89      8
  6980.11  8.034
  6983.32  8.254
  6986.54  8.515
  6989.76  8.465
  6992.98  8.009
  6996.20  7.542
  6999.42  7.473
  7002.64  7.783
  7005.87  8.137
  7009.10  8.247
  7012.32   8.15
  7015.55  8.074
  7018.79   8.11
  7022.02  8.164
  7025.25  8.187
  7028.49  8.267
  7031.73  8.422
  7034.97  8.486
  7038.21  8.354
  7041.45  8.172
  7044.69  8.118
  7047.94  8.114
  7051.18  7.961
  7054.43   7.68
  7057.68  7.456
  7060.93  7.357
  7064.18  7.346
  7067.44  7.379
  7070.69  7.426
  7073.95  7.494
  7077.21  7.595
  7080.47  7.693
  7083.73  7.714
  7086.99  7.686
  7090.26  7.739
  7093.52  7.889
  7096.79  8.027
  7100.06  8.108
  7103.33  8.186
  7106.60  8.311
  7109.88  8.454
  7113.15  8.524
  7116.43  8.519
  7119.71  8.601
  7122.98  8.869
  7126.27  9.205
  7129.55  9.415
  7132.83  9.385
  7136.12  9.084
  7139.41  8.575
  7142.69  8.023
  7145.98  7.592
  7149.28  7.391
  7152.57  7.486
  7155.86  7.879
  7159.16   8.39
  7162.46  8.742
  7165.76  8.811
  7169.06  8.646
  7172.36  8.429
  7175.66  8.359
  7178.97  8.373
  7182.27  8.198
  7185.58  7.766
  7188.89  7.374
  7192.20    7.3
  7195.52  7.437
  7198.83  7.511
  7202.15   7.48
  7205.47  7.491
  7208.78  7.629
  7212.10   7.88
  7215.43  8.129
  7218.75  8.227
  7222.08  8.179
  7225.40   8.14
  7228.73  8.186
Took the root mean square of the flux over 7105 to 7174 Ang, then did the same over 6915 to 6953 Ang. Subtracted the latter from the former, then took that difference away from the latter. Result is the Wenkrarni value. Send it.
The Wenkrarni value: 7.4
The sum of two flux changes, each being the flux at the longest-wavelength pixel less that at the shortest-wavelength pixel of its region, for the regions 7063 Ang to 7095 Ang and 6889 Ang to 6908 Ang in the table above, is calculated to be 0.41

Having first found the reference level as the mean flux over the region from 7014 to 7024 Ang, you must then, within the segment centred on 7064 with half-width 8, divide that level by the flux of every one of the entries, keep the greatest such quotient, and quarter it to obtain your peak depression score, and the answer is 0.276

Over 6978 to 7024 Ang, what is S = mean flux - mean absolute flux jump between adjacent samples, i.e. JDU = 7.9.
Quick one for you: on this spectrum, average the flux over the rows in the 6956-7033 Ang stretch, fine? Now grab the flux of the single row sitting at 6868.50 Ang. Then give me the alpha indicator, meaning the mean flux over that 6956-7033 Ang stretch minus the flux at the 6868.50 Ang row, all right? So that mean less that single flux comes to 1.2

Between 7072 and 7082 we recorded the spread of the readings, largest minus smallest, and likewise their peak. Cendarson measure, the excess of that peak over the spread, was 7.49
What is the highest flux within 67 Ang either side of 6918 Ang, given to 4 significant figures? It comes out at 9.065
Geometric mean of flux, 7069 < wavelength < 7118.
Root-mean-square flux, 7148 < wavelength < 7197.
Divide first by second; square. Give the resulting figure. 0.97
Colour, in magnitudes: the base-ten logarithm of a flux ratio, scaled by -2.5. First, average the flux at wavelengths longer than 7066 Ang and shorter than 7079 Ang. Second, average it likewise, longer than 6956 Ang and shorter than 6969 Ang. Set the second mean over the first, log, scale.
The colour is -0.14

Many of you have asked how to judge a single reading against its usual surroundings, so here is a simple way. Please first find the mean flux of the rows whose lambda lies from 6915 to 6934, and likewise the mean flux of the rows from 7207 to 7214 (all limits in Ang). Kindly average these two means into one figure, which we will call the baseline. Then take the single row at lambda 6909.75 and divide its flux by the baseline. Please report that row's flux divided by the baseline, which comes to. 0.96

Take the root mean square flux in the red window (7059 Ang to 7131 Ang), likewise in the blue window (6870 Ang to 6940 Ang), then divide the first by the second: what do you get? 1.02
